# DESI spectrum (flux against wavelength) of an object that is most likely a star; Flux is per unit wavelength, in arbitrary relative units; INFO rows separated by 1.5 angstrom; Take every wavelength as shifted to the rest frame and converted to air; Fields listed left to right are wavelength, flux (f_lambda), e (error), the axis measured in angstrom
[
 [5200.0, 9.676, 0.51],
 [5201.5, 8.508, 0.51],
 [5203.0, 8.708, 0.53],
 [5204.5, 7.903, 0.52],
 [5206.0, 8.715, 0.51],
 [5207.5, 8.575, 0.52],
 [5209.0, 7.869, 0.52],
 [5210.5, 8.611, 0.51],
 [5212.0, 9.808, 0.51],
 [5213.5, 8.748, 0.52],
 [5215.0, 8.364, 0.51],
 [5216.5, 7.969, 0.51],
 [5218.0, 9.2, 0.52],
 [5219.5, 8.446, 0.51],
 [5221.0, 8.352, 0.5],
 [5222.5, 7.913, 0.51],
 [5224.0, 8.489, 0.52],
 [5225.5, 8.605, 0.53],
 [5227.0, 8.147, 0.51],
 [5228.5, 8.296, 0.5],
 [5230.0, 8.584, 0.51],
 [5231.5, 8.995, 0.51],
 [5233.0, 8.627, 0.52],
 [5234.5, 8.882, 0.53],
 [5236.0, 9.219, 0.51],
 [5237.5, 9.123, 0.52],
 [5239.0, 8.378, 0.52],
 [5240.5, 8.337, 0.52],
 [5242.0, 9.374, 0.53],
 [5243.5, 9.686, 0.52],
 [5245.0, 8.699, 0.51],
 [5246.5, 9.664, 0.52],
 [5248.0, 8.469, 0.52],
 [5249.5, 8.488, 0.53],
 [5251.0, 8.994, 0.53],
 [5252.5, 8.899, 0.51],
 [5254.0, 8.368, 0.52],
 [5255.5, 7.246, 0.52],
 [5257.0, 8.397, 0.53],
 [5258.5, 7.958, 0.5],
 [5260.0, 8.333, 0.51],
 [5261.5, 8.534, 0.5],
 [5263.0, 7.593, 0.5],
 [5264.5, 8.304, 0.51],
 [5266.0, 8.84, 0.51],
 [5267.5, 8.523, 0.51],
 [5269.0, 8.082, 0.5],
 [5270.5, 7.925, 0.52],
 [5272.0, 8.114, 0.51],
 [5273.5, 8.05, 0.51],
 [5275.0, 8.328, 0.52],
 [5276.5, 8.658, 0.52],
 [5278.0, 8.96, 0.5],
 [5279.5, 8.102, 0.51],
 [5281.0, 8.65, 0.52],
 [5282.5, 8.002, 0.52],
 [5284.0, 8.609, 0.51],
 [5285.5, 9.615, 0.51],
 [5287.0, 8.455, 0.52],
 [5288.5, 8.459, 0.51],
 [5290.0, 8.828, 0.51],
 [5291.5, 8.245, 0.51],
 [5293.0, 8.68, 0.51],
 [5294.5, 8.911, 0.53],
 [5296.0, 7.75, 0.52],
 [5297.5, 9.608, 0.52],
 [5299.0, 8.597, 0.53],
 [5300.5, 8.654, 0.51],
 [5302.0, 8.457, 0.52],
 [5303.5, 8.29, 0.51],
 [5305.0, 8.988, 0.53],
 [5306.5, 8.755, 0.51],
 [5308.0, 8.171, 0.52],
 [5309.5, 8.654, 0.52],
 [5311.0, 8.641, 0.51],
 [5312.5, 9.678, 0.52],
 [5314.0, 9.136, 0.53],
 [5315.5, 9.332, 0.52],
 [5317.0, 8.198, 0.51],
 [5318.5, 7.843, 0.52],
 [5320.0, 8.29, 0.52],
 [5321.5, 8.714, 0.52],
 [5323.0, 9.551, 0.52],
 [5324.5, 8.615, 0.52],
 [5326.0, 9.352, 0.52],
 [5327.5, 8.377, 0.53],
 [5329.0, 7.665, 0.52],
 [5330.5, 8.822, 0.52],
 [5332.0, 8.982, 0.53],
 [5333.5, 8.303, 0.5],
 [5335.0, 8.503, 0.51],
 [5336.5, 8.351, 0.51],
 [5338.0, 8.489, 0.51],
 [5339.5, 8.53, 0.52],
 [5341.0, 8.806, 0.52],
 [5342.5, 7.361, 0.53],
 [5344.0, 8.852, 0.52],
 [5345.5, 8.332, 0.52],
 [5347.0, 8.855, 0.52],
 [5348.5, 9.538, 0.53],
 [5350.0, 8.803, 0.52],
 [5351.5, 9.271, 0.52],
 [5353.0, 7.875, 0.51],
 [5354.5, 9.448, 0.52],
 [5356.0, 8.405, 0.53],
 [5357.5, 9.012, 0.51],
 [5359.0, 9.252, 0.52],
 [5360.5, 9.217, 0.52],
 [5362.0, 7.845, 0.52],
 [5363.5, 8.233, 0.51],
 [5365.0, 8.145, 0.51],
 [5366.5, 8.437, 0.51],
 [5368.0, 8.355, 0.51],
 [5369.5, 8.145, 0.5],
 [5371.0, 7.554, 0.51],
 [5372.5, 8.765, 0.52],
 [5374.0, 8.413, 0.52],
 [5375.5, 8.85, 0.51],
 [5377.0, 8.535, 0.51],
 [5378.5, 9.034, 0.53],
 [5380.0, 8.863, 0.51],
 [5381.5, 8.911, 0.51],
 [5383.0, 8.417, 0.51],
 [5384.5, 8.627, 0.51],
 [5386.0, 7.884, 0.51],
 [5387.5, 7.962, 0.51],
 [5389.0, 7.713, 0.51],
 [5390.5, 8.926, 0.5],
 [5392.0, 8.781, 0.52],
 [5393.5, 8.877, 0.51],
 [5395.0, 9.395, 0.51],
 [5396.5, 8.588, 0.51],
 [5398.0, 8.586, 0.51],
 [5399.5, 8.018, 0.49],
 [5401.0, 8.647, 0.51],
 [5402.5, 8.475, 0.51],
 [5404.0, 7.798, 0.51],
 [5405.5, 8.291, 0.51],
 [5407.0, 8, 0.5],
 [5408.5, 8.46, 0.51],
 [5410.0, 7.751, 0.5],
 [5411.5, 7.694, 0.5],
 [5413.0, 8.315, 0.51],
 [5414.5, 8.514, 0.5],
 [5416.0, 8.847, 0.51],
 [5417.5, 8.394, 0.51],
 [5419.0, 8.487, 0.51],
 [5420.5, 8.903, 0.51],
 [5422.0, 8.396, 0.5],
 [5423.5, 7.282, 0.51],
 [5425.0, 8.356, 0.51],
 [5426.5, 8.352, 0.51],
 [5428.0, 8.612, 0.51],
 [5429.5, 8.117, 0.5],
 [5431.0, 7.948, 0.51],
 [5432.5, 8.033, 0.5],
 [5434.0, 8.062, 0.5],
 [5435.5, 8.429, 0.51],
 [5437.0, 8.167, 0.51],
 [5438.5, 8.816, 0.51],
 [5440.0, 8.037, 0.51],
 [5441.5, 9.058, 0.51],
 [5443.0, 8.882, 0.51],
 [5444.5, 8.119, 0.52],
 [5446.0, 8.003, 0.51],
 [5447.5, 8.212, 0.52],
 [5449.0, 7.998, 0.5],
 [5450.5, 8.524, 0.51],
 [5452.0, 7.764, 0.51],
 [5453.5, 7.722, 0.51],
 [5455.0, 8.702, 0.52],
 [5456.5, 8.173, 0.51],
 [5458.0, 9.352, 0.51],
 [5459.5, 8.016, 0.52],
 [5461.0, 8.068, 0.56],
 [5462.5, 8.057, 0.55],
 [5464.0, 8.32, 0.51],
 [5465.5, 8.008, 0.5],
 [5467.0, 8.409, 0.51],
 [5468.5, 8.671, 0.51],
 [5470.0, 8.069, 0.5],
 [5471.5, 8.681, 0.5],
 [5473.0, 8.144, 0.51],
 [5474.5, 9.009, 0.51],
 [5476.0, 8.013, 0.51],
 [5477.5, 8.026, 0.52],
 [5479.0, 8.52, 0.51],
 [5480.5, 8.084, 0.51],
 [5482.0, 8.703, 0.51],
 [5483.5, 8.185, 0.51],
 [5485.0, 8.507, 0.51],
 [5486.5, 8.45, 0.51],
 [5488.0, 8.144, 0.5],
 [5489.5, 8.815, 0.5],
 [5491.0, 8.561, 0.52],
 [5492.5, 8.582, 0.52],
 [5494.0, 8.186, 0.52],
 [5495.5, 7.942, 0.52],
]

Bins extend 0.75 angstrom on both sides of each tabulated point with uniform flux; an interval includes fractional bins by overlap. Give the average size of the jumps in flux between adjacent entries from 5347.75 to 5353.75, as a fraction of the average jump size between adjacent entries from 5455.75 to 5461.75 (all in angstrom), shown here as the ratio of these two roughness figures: 1.0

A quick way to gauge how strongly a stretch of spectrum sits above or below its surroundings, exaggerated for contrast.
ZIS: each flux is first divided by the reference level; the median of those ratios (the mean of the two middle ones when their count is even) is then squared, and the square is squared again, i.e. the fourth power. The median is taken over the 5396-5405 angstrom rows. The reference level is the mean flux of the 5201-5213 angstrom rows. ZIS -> 0.97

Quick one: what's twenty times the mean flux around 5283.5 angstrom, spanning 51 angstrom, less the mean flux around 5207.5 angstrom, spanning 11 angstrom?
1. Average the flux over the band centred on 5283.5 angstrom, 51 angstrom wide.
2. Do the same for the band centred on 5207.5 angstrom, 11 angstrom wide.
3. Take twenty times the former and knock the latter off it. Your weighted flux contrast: 161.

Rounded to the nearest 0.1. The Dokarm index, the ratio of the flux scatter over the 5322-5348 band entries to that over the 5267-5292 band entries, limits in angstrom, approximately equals 1.2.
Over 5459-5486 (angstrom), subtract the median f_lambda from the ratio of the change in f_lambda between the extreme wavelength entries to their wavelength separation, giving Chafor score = -8.15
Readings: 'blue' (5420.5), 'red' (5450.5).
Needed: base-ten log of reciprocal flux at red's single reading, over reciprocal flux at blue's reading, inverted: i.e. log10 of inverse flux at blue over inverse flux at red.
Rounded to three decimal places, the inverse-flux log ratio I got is -0.019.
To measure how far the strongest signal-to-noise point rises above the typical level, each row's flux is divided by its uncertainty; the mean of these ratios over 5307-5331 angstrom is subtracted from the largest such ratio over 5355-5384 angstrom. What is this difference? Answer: 1.08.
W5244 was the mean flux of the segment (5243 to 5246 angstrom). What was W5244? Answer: 9.19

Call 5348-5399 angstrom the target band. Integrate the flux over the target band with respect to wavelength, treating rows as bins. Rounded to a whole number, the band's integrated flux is 439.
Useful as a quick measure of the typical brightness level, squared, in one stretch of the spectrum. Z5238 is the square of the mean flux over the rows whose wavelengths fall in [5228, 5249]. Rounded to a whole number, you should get 79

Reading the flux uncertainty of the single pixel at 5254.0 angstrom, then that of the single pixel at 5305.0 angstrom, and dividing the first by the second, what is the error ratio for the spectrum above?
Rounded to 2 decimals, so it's 0.98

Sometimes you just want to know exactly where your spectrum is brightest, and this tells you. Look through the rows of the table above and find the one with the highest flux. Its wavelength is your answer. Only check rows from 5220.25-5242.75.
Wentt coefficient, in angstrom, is 5242.0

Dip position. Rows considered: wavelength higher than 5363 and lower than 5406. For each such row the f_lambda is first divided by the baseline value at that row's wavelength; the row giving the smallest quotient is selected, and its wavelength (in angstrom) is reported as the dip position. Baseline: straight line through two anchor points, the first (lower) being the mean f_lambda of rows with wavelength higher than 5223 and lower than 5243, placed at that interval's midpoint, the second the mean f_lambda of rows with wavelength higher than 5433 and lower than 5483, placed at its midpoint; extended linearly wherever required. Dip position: 5371.0 angstrom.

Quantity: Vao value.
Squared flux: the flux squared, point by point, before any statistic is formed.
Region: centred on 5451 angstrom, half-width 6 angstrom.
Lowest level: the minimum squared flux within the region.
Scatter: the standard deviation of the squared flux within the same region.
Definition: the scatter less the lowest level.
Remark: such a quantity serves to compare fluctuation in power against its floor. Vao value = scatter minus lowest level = -54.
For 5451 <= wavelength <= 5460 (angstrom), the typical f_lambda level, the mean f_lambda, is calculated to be 8.3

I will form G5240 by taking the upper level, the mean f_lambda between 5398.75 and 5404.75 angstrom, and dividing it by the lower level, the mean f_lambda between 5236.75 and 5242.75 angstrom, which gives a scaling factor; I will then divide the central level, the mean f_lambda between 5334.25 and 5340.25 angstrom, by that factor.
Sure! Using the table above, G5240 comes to 9.1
